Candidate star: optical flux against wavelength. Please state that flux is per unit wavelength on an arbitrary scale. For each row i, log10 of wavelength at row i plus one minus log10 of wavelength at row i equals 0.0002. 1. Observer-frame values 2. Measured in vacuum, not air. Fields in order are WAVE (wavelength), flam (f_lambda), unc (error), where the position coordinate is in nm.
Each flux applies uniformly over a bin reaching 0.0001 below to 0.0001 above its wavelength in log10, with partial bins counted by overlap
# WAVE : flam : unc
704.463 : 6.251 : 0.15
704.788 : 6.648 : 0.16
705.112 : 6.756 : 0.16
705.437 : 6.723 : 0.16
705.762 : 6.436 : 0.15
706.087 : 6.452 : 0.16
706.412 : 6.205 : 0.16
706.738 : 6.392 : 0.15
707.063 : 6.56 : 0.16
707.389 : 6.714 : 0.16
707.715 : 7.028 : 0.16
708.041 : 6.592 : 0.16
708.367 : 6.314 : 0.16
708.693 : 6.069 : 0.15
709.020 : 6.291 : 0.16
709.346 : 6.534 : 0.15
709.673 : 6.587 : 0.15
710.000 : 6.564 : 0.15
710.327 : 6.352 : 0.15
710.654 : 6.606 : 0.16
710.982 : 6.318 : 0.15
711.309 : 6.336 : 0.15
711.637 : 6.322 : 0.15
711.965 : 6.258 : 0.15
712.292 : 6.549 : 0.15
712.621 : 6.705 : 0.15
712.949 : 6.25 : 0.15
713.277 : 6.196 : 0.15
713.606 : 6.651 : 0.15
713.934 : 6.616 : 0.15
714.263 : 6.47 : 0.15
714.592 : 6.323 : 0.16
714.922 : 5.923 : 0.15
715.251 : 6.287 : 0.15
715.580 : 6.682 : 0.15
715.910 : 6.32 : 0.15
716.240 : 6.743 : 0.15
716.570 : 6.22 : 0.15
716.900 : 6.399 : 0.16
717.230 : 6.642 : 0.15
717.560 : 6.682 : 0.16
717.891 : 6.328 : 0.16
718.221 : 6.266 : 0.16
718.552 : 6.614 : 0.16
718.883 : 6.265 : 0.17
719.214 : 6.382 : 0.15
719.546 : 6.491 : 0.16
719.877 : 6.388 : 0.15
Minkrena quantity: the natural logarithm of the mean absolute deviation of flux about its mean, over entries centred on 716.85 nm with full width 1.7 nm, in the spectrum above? -1.70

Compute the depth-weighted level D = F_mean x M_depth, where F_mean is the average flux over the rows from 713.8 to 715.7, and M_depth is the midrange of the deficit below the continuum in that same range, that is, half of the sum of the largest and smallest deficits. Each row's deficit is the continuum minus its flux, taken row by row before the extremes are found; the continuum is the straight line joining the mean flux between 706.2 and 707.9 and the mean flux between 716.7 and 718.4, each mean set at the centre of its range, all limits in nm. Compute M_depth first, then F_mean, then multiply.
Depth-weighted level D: 1.2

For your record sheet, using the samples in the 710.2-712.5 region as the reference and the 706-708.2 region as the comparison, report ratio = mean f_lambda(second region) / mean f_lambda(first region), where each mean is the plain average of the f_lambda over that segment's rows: 1.03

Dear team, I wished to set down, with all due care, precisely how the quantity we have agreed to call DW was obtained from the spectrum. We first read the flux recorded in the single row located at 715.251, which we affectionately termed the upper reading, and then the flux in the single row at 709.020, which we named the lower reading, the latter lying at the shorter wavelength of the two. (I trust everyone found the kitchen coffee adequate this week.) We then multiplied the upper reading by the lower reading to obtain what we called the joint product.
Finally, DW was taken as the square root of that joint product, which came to 6.29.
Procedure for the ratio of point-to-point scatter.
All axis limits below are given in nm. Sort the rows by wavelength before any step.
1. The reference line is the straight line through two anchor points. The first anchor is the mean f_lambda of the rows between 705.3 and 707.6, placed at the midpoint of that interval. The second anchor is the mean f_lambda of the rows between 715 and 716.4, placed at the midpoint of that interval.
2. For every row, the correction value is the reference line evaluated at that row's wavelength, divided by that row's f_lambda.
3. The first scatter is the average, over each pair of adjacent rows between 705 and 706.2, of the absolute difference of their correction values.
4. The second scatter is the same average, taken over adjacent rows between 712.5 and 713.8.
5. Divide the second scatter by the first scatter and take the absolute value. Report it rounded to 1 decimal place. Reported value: 3.0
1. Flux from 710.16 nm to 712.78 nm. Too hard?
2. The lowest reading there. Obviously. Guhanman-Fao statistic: 6.258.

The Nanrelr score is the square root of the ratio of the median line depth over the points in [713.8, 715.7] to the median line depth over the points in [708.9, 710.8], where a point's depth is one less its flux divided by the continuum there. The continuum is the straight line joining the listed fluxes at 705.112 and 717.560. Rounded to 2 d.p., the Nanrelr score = 1.30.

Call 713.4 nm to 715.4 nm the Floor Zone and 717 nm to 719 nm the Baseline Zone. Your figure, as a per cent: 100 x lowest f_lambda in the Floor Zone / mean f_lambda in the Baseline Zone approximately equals 92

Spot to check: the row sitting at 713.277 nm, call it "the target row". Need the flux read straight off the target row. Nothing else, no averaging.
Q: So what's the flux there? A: 6.196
